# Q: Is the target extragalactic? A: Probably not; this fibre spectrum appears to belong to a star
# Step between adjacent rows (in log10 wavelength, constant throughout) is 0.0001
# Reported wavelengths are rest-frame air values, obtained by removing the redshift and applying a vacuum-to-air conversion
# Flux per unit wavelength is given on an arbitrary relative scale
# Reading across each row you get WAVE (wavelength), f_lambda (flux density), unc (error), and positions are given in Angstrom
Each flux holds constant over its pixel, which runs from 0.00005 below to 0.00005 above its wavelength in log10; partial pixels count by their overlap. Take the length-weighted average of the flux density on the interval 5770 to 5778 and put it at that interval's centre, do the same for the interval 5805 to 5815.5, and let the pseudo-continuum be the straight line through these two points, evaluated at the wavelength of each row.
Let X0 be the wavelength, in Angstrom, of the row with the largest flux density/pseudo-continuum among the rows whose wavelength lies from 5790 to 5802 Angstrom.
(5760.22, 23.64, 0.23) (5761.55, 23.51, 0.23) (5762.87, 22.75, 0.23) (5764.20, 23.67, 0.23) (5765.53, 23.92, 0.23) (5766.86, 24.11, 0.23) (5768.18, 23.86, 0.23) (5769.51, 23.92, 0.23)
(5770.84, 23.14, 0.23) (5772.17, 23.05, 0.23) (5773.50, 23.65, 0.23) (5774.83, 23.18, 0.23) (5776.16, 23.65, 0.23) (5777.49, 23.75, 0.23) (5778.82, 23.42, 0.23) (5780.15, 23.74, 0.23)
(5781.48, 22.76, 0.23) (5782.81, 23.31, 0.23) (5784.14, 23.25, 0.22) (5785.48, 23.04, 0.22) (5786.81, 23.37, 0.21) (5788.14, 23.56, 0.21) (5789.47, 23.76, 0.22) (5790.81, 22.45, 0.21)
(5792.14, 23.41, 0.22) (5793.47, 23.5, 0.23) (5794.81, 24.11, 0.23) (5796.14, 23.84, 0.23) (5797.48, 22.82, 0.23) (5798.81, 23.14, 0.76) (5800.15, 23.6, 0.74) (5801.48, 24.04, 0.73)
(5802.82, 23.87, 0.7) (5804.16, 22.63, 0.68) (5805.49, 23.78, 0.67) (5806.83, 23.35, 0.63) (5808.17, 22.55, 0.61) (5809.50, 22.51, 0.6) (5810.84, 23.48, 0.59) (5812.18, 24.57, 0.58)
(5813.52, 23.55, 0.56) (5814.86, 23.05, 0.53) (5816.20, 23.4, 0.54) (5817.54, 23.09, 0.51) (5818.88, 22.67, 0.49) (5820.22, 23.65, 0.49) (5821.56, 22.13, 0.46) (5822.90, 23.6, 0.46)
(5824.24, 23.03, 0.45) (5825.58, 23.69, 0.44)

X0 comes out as 5794.81 Angstrom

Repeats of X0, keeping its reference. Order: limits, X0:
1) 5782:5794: 5789.47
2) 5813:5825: 5820.22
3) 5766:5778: 5766.86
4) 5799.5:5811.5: 5801.48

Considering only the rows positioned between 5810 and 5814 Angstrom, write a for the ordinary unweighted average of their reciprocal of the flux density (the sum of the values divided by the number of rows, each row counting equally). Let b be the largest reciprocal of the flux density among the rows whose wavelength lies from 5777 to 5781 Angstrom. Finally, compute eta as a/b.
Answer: 0.98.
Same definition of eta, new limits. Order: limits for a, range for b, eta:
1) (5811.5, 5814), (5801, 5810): 0.94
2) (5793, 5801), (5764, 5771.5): 0.98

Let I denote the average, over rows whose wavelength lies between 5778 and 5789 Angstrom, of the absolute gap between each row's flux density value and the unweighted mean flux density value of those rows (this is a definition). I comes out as 0.22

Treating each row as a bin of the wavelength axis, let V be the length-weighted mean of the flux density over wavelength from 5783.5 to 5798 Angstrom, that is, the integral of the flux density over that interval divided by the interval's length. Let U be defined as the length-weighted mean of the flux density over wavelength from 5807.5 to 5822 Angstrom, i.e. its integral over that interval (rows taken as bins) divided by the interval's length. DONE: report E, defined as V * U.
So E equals 541.3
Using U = 23.2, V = 23.4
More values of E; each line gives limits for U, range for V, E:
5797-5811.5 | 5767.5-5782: 546.3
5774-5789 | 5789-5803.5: 549.2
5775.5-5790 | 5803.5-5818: 545.1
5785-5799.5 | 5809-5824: 543.1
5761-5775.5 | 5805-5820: 547.4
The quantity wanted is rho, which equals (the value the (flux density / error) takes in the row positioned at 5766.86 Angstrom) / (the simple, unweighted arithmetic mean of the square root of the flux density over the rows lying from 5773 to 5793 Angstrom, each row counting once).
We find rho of 21.7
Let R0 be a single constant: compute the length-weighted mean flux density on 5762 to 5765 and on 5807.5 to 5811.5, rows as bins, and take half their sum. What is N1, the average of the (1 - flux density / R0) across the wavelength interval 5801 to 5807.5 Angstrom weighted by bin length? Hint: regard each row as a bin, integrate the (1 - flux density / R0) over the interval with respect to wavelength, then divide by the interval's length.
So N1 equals -0.019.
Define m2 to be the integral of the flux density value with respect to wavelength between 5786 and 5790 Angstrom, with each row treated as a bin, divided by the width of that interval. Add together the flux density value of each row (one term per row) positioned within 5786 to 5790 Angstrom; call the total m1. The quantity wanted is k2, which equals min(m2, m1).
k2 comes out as 23.6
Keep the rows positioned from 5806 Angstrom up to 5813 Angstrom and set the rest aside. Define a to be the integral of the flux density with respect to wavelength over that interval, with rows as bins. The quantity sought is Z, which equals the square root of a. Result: 12.77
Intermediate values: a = 163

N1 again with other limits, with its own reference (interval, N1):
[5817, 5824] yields 0.002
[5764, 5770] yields -0.037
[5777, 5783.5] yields -0.014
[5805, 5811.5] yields -0.002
